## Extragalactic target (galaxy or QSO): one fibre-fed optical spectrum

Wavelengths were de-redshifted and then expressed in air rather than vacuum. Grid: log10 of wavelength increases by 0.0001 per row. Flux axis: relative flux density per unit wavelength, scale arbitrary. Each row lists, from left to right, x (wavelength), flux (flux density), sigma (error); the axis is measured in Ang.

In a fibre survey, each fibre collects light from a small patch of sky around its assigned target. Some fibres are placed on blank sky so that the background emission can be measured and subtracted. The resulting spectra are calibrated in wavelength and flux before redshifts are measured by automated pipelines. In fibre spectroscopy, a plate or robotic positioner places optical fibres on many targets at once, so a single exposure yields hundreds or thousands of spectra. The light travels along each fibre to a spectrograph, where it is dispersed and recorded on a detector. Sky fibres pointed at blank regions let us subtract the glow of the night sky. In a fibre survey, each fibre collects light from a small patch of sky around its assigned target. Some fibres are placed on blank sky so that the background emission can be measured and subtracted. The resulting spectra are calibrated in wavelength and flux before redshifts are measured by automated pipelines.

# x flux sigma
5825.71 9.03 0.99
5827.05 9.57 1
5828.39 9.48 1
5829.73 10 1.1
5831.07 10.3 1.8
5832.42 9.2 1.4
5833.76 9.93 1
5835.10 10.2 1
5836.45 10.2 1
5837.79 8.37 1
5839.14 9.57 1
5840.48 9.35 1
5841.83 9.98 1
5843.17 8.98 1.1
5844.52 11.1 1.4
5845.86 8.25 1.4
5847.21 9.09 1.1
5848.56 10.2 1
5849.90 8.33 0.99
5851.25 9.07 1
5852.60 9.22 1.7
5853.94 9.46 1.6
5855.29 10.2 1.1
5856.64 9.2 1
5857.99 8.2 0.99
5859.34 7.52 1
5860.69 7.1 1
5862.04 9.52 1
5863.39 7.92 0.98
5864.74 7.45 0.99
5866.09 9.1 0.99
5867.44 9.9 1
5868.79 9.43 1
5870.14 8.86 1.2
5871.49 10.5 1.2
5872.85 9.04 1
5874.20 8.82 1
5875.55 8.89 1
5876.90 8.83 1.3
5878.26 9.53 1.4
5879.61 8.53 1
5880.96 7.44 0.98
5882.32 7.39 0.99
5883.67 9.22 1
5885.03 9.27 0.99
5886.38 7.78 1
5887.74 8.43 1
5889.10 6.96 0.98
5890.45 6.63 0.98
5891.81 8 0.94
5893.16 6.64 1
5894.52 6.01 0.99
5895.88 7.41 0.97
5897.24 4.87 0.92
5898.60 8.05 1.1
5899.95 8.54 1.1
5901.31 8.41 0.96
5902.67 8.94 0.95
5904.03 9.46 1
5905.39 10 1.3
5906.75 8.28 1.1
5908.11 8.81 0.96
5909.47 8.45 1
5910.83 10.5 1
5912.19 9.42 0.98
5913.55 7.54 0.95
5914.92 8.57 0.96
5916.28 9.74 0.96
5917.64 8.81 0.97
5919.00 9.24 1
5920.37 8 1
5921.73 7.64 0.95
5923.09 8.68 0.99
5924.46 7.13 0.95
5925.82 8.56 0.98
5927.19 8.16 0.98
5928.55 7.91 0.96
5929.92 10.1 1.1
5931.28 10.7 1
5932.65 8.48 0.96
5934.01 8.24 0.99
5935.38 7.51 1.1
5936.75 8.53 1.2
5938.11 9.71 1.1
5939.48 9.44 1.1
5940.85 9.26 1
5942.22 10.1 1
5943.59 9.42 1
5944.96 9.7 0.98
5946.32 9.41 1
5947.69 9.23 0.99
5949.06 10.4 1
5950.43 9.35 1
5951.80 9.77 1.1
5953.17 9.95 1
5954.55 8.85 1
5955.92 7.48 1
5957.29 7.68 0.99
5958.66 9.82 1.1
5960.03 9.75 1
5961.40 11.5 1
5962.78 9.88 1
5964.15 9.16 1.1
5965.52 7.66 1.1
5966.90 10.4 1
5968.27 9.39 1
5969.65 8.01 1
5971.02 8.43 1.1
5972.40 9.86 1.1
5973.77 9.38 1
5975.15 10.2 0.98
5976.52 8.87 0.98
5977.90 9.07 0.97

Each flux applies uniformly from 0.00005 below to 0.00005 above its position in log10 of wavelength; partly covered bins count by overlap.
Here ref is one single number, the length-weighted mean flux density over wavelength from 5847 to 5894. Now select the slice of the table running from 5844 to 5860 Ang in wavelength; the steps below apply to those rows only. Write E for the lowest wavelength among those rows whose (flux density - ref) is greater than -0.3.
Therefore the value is 5844.52 Ang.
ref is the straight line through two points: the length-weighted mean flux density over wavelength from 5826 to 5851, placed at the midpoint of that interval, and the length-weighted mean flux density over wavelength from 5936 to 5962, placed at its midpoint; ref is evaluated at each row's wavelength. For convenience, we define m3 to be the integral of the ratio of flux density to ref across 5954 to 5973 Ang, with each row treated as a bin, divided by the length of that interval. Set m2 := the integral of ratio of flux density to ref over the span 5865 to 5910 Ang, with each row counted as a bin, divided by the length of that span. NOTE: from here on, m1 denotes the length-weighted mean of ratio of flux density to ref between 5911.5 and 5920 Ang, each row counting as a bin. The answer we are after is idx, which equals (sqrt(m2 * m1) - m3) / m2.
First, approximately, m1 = 0.94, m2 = 0.88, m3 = 0.97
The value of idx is -0.07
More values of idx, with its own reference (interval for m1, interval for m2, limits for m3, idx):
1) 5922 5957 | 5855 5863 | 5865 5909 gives 0.05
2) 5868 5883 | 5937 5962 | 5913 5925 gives 0.08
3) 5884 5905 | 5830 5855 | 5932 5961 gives -0.07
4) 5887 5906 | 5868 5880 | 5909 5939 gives -0.04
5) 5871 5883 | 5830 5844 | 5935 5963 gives -0.03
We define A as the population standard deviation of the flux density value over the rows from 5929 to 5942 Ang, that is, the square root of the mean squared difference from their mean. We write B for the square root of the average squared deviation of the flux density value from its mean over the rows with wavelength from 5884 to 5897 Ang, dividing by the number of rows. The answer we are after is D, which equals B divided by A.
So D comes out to 1.02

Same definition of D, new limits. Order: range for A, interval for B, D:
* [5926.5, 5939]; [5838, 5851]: 0.84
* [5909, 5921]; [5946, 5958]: 1.08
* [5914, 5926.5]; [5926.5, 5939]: 1.37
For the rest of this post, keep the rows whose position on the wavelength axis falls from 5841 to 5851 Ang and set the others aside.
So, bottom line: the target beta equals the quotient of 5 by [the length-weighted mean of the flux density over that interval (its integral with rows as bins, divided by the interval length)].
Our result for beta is 0.532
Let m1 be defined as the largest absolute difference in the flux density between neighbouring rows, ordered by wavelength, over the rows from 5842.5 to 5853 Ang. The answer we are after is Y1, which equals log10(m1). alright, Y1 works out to 0.45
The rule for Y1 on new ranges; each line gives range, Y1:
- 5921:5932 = 0.34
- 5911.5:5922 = 0.27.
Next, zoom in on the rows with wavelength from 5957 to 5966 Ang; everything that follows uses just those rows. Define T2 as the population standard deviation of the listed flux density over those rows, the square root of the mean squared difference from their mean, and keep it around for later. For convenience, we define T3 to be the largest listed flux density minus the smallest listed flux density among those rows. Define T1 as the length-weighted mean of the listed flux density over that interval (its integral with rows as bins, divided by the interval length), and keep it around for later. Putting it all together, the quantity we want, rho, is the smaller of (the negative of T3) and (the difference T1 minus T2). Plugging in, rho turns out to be -3.84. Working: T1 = 9.47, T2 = 1.25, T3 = 3.8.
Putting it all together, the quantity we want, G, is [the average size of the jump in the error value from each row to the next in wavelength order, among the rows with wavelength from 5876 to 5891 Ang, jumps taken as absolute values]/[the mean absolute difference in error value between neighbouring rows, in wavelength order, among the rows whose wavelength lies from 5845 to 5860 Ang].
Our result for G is 0.3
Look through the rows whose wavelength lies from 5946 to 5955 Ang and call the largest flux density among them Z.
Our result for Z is 10.4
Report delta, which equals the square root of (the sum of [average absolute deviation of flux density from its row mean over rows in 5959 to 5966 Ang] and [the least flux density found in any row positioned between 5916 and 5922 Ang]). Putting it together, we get 2.93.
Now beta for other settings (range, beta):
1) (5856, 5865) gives 0.613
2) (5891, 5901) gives 0.702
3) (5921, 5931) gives 0.594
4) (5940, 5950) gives 0.519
